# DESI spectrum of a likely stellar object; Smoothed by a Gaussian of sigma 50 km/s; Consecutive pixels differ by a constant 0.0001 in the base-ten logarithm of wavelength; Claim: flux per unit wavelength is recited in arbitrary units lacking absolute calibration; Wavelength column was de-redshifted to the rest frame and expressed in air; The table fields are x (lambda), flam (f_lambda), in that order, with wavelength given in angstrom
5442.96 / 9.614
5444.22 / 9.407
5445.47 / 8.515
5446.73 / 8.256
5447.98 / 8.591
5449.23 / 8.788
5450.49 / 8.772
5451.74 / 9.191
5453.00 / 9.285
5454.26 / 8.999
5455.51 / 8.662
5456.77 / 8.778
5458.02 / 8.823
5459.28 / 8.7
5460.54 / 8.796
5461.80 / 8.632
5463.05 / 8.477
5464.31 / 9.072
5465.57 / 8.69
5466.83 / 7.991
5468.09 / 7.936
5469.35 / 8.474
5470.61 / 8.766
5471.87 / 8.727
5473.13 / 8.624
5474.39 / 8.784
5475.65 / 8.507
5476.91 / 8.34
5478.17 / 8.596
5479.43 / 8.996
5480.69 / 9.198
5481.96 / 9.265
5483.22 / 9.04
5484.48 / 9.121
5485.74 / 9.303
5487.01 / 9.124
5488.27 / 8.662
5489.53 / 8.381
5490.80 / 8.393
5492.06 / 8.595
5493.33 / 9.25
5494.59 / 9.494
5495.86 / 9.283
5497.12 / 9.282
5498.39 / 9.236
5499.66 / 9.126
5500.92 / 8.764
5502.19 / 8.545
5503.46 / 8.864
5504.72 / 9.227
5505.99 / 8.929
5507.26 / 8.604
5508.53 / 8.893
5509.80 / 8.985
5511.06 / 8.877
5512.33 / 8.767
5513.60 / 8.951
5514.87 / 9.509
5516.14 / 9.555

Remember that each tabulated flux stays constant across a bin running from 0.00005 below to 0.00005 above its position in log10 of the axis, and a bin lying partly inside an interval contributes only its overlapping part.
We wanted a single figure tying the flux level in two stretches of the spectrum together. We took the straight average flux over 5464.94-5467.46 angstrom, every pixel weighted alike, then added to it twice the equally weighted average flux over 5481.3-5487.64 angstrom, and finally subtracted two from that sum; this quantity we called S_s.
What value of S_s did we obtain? 24.7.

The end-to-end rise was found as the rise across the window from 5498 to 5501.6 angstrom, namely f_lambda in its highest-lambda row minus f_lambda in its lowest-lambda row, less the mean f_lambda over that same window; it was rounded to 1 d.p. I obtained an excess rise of -9.5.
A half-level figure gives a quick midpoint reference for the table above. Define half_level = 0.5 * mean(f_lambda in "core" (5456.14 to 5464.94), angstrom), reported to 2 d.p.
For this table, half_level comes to 4.38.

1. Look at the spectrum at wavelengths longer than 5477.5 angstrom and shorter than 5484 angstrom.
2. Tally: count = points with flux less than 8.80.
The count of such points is 1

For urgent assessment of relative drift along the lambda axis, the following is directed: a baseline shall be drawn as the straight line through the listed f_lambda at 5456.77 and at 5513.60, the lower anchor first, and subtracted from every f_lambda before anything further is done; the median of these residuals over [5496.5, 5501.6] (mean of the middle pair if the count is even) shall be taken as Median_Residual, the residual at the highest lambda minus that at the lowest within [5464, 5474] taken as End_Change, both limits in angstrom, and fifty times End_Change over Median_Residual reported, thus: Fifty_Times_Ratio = -87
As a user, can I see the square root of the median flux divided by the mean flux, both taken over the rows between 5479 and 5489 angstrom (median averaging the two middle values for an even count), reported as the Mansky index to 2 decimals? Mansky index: 1.00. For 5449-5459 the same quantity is 0.99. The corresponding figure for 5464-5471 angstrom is 1.01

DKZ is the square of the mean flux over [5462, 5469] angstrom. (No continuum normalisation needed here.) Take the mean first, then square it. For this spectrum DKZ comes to 71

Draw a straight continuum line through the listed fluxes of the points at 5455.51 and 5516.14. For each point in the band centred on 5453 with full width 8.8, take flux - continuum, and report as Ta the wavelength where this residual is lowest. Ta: 5455.51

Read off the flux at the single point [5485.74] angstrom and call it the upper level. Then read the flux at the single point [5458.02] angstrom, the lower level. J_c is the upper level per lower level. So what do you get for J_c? 1.05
